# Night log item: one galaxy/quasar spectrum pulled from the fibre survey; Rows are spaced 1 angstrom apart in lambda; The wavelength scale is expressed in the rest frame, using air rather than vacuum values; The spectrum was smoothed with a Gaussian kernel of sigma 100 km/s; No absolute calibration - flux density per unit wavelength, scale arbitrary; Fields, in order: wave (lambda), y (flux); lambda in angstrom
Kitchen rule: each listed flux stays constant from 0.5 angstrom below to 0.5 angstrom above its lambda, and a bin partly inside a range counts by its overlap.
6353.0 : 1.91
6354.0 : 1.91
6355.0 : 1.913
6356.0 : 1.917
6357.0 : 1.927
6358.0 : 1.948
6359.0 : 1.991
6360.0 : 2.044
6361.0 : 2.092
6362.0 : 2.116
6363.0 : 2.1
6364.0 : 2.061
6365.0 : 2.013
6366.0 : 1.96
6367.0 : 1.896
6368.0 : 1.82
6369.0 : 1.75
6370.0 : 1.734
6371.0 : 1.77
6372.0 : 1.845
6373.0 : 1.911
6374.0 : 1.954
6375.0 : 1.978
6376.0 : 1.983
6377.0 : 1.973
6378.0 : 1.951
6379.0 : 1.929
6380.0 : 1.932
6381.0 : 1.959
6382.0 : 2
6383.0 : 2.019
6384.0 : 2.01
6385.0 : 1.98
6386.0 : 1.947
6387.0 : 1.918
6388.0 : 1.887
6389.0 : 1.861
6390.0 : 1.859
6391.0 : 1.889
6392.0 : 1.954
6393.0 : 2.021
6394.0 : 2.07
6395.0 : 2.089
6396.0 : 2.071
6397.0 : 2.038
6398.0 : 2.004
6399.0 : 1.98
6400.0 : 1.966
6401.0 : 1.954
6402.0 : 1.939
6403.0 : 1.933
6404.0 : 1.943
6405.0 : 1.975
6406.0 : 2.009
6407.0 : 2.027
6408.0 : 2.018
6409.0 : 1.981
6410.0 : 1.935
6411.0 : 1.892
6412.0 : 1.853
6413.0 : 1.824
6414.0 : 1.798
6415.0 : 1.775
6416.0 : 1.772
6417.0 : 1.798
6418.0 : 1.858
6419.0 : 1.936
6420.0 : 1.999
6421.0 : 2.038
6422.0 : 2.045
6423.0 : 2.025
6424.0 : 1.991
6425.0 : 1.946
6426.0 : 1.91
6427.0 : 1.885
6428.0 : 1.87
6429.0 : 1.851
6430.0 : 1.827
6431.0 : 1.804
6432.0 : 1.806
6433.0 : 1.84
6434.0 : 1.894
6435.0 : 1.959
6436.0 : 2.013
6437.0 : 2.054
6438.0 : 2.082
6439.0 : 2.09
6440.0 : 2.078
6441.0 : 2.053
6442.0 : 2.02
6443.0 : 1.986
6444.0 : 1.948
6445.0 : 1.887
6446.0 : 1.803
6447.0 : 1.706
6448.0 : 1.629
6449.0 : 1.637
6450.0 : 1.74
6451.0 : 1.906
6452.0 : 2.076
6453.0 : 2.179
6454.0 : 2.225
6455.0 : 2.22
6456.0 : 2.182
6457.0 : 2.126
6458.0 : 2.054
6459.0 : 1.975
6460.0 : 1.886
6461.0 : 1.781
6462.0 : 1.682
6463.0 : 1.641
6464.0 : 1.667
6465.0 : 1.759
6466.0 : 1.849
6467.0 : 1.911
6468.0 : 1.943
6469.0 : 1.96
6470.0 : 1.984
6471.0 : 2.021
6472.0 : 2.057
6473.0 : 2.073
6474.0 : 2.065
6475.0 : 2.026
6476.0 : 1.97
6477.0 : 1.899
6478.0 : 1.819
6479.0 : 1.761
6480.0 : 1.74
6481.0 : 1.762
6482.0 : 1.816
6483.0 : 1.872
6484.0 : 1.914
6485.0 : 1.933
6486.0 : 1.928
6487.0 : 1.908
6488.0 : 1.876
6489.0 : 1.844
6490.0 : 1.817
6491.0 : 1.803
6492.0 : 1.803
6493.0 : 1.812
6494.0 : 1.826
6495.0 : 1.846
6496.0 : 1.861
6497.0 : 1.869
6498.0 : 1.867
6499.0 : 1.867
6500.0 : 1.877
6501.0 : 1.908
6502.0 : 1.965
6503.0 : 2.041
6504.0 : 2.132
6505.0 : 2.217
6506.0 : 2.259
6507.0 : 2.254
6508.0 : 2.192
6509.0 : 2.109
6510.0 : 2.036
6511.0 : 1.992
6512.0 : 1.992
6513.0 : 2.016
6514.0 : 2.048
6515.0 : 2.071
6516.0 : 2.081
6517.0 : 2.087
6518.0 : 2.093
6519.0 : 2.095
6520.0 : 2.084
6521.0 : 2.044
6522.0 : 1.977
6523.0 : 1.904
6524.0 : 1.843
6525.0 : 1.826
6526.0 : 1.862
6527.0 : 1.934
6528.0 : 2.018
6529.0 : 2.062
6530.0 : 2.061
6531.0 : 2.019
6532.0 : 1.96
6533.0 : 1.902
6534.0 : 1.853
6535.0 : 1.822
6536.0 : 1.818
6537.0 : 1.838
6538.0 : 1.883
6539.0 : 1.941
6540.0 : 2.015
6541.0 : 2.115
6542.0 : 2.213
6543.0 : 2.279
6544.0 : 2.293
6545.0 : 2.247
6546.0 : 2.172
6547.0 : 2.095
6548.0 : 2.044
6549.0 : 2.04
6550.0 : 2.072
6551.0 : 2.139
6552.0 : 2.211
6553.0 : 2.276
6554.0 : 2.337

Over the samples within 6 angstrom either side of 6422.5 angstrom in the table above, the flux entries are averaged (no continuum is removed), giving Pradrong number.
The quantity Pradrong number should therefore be 1.94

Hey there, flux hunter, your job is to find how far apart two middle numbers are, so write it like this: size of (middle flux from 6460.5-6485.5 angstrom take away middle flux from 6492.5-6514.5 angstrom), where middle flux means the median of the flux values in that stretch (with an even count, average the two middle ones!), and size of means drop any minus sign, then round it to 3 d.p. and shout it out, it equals 0.093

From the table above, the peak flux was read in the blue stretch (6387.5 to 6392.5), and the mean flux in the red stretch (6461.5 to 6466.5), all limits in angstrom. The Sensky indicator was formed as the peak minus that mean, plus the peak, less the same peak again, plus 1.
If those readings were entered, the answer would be 1.23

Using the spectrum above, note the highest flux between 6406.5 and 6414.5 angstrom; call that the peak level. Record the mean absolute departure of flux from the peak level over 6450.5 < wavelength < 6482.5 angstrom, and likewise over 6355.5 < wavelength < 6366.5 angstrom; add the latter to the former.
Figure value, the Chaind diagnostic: 0.213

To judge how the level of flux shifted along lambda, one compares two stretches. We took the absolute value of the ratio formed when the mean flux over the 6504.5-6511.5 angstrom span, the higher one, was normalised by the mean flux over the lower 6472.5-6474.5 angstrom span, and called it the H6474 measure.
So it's 1.04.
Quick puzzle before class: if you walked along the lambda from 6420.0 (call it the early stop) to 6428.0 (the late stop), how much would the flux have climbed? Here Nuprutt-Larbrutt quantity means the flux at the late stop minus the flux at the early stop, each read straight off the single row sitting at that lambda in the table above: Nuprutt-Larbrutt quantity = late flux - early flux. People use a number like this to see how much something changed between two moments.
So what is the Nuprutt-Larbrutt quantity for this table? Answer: -0.13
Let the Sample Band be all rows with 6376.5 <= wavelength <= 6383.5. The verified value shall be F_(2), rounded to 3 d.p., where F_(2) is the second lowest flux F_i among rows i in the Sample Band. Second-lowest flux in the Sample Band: 1.932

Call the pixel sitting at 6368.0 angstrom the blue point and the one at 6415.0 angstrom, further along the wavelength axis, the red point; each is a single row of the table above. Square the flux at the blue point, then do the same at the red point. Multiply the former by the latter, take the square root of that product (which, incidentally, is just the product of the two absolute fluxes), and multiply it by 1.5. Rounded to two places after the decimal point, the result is 4.85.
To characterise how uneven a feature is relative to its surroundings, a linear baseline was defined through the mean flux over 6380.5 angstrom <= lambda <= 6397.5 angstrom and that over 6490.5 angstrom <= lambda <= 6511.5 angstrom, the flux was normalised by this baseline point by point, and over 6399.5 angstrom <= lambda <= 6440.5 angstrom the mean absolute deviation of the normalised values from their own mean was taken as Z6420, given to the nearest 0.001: 0.039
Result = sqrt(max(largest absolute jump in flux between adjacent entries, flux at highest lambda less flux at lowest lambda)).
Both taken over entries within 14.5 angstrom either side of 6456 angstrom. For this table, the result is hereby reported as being 0.41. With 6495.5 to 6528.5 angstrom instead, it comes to 0.40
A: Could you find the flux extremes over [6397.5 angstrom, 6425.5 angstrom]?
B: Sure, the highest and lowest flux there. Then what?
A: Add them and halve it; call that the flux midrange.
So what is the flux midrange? 1.91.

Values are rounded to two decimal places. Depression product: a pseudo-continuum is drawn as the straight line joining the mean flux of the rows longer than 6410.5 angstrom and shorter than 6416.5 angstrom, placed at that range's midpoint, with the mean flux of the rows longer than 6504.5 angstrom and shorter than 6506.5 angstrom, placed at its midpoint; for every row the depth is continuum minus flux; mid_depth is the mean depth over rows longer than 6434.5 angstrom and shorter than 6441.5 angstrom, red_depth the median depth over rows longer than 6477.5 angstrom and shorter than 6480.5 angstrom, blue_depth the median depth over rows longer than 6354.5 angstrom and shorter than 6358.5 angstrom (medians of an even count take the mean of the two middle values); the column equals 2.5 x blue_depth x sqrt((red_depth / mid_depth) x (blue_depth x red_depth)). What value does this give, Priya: -0.57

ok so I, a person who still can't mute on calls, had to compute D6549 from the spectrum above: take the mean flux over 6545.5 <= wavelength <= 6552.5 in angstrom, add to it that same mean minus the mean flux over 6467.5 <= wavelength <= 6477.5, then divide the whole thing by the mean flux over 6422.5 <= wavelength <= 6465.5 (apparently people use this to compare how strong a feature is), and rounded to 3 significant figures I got 1.15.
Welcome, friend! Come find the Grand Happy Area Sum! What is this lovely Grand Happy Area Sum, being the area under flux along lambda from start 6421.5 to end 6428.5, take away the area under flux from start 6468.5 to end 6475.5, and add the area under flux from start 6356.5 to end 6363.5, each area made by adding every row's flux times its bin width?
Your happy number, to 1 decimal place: 13.7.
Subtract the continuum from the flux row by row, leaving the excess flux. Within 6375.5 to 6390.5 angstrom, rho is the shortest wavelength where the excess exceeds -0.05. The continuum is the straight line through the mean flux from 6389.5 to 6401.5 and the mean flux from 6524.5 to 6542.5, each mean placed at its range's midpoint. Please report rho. 6376.0 angstrom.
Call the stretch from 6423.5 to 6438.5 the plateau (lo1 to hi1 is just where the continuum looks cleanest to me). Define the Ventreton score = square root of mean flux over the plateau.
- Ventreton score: 1.38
